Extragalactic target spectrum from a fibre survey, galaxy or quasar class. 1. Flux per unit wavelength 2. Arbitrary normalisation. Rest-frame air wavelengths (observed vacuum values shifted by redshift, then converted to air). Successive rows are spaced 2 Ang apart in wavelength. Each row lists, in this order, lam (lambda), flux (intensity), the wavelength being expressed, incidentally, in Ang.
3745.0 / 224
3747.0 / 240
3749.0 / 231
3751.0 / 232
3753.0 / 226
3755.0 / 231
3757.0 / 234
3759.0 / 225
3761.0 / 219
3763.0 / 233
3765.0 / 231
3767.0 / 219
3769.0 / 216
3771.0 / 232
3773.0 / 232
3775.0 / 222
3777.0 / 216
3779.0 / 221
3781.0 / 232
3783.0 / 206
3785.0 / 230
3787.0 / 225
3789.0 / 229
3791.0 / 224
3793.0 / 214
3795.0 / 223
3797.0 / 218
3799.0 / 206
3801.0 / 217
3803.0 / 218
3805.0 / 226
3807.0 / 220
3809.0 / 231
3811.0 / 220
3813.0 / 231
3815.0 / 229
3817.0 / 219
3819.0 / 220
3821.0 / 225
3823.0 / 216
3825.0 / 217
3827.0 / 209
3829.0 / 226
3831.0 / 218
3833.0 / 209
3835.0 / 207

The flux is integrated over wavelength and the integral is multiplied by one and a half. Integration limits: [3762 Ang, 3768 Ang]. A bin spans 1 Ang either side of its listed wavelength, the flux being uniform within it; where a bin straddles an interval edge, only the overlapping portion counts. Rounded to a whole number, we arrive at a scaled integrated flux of 2049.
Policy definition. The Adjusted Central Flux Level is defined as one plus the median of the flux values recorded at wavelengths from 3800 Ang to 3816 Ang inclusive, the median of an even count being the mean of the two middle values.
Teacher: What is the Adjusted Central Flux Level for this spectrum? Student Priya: 224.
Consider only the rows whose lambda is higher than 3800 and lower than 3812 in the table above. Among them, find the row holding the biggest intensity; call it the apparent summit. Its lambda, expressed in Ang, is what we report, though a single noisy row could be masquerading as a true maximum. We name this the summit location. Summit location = 3809.0 Ang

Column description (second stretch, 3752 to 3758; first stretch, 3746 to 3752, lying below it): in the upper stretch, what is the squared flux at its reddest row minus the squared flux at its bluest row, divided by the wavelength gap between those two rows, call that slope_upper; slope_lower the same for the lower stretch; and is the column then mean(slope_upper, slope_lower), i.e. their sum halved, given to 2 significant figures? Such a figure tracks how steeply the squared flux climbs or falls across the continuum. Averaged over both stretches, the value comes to -12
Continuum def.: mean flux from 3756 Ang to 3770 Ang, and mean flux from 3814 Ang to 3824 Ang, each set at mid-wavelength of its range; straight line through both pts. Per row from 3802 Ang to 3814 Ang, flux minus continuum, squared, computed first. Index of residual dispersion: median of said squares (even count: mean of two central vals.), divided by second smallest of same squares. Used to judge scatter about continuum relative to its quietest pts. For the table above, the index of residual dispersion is 2.6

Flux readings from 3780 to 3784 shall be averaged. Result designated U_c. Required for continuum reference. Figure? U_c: 219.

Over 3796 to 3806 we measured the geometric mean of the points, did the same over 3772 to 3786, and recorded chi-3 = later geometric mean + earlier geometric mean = 439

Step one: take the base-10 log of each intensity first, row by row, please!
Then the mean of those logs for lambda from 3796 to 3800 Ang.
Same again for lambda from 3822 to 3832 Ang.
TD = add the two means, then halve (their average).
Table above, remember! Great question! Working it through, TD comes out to 2.33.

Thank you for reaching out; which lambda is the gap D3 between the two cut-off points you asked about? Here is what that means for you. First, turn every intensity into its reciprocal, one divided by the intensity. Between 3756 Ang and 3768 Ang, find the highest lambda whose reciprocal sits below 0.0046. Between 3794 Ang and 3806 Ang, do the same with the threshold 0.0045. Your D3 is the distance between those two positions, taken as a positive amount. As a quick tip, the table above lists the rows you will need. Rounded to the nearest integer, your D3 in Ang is 38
